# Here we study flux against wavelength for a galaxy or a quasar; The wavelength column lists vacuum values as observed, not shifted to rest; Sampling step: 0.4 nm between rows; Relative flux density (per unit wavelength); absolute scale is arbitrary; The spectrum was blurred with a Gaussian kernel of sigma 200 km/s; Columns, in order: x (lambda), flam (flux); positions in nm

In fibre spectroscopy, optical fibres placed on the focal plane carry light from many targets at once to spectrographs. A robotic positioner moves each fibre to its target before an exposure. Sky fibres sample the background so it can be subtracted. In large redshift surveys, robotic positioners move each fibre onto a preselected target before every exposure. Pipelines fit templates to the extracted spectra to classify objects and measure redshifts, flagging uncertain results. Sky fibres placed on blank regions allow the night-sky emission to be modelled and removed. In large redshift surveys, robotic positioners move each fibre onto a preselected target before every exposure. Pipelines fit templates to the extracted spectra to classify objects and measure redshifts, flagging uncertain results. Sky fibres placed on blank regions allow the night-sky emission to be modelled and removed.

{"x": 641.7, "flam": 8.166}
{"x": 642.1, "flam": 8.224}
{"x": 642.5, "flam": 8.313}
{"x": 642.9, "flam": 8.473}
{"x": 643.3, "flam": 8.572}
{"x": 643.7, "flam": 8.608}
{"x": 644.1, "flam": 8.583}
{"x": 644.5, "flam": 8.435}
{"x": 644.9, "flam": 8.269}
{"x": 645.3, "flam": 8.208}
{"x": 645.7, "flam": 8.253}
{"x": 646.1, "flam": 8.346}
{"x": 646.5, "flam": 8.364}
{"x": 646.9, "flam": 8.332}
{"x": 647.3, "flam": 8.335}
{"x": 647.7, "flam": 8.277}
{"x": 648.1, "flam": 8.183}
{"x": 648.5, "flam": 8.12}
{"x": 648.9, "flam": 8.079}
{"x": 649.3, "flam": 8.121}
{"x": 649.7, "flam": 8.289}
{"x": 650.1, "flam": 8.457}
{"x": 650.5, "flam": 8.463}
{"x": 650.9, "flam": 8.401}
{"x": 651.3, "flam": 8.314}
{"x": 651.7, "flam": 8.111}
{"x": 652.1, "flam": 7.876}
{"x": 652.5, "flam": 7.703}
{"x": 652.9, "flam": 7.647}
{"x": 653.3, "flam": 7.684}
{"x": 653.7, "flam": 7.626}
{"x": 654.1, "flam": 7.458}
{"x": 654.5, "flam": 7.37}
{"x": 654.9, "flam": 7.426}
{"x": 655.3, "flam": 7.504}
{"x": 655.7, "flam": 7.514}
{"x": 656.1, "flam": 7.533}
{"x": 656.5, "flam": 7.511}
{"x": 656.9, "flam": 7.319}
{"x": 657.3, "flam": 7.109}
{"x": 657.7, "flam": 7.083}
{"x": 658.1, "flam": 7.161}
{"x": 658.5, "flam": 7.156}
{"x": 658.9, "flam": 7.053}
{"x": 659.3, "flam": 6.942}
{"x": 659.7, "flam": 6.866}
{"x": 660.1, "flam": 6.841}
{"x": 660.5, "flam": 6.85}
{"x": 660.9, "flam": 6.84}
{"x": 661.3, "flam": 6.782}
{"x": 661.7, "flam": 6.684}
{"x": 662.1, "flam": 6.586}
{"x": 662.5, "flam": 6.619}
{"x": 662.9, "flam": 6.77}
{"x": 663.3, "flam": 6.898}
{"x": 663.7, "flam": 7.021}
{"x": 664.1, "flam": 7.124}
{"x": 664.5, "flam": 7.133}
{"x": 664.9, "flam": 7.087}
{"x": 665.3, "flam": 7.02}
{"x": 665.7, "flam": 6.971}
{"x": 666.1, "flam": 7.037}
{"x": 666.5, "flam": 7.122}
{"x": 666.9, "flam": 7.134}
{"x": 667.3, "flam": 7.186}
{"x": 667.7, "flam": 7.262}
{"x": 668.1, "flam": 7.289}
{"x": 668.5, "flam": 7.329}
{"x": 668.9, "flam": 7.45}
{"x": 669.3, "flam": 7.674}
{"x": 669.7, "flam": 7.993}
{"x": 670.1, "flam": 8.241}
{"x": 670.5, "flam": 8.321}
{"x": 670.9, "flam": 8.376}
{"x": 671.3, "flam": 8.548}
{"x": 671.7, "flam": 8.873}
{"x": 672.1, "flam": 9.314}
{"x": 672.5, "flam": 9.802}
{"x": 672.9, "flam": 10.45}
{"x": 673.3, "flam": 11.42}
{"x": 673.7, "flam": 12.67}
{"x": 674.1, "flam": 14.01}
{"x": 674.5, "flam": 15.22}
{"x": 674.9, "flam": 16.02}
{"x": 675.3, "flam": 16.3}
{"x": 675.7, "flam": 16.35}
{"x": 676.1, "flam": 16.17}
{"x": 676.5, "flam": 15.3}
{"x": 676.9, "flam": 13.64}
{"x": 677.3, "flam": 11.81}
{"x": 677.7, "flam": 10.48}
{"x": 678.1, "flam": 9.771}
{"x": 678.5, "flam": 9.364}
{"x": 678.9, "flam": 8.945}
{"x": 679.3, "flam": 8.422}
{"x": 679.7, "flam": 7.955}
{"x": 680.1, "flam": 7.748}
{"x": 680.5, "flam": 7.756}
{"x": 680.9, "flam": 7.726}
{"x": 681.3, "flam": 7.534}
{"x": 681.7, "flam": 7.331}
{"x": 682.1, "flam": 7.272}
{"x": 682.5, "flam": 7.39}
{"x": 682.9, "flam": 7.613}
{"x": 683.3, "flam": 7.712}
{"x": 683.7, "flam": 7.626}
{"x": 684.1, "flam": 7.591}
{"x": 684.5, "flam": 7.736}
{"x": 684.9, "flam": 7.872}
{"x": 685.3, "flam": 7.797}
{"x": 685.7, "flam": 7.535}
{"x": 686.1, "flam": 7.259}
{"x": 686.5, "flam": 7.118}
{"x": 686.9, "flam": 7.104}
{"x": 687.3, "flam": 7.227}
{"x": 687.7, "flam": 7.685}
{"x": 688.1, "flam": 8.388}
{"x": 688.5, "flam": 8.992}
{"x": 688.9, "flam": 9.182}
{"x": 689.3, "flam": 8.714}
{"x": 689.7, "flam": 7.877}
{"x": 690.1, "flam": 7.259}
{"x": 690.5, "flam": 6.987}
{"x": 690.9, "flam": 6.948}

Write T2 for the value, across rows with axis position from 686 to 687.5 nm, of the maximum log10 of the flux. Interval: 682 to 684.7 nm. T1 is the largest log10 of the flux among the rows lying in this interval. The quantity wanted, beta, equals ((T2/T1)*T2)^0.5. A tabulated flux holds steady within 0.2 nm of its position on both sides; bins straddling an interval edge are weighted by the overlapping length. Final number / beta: 0.91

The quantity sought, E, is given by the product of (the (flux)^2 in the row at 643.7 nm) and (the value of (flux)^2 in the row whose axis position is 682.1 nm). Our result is 3918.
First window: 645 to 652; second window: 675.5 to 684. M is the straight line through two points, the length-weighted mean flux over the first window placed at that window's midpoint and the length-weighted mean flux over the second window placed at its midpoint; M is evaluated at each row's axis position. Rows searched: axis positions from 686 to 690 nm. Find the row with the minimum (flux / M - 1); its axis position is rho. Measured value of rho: 686.9 nm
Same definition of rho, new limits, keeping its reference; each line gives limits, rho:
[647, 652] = 651.7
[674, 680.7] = 680.5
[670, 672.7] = 670.1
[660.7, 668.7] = 662.1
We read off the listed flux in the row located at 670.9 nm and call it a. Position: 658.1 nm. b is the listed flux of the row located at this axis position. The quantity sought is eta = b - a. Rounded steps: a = 8.376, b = 7.161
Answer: -1.2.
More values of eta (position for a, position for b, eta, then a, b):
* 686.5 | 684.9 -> 0.8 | 7.118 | 7.872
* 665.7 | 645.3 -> 1.2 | 6.971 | 8.208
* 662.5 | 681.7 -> 0.7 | 6.619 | 7.331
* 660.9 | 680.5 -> 0.9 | 6.84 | 7.756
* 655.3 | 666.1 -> -0.5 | 7.504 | 7.037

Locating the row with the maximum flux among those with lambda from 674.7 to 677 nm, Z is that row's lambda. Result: 675.7 nm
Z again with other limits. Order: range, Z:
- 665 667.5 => 667.3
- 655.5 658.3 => 656.1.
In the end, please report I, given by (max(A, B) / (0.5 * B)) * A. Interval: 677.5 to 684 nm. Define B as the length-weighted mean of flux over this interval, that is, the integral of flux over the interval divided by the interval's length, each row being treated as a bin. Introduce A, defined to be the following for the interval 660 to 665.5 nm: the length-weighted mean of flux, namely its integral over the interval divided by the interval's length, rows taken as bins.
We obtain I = 13.8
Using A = 6.88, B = 8.2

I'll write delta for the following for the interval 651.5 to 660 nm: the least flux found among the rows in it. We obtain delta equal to 6.866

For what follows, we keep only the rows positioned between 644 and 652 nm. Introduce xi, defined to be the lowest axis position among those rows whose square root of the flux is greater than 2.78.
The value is 644.1 nm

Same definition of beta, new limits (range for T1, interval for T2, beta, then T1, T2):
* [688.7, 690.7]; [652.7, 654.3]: 0.90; 0.96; 0.89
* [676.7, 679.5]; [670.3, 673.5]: 0.99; 1.13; 1.06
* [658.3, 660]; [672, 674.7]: 1.28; 0.85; 1.18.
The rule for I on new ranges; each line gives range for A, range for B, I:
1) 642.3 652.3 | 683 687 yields 18.3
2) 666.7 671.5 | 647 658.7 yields 15.5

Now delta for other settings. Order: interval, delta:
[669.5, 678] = 7.993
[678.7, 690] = 7.104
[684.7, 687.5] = 7.104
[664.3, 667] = 6.971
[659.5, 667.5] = 6.586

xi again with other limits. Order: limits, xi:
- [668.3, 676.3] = 669.7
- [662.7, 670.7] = 669.7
